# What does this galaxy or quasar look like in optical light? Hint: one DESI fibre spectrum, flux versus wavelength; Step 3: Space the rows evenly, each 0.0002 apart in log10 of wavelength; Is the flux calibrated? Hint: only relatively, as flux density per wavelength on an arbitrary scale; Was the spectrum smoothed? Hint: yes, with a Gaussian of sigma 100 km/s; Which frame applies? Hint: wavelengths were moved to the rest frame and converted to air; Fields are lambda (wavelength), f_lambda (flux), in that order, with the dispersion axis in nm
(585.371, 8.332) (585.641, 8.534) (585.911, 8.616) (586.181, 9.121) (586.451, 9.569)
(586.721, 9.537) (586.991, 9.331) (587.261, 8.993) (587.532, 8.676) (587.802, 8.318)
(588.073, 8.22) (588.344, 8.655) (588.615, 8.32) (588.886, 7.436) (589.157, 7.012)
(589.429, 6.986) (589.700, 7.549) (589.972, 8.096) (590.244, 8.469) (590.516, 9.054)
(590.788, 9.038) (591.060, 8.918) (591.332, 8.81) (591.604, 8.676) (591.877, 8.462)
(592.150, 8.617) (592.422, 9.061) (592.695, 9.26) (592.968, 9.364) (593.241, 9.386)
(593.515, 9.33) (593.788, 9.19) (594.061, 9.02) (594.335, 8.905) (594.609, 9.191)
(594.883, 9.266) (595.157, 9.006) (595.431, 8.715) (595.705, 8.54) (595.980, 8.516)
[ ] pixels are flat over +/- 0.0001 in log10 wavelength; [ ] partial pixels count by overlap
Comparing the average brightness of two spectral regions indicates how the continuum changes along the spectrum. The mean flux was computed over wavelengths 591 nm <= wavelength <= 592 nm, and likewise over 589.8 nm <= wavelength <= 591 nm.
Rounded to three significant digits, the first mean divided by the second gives 1.01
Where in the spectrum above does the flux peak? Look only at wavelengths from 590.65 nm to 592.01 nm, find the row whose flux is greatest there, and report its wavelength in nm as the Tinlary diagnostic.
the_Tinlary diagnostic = 590.788 nm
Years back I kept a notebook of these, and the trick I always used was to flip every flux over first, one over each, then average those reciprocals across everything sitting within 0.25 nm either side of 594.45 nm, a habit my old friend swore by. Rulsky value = 0.111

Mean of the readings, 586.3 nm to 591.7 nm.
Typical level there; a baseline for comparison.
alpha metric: 8.48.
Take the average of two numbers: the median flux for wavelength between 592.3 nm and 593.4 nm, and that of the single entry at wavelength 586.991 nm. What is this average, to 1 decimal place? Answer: 9.3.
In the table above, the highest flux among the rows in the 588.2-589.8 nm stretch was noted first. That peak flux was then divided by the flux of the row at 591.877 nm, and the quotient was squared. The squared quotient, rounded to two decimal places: 1.05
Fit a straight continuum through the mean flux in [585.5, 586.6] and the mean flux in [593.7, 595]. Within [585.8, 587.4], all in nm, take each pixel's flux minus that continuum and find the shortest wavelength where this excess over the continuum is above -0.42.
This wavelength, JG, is 585.911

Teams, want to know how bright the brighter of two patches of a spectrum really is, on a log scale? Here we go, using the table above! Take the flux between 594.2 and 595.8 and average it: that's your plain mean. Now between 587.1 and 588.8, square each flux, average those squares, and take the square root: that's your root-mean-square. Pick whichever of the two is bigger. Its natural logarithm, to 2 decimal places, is 2.19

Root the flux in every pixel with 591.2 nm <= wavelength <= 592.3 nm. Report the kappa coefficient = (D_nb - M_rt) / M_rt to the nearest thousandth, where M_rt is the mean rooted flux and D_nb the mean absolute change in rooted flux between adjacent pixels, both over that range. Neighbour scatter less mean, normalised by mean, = -0.990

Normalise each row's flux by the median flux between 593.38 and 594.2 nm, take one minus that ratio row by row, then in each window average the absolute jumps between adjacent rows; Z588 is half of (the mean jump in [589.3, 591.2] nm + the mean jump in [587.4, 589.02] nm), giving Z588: 0.043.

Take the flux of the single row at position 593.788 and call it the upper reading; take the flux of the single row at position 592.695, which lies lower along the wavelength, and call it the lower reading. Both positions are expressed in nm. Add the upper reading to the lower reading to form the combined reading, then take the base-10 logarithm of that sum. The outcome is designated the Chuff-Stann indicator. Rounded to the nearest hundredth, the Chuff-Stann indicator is 1.27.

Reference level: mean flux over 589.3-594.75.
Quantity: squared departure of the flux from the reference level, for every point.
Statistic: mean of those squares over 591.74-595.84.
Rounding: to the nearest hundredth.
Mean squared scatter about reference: 0.15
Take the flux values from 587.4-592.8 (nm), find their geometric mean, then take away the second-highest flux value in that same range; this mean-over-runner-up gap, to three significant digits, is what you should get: -0.706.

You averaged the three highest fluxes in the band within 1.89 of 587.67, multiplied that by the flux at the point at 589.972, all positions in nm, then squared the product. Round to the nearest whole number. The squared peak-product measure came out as 5889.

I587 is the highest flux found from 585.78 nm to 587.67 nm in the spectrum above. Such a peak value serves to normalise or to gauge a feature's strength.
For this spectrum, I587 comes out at 9.569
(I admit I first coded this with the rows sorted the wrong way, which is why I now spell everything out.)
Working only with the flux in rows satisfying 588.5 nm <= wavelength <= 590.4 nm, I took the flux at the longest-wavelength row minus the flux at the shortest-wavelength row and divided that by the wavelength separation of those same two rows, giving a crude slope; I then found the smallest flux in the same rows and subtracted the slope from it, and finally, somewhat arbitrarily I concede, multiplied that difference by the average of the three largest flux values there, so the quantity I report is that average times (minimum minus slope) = 57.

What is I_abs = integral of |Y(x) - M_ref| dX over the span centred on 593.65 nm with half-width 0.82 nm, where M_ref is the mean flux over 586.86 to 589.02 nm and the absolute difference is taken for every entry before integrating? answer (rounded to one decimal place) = 1.2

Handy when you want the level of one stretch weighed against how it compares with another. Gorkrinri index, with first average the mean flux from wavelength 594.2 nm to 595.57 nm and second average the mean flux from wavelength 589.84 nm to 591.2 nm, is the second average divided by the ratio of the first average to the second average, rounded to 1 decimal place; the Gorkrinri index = 8.4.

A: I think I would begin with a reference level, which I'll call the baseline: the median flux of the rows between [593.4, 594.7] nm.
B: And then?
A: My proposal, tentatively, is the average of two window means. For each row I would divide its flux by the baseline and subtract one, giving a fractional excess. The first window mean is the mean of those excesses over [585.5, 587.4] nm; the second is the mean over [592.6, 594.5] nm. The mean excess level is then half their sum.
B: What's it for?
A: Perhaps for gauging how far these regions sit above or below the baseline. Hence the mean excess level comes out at -0.004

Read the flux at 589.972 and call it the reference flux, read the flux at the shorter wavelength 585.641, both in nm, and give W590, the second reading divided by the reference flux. 1.05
